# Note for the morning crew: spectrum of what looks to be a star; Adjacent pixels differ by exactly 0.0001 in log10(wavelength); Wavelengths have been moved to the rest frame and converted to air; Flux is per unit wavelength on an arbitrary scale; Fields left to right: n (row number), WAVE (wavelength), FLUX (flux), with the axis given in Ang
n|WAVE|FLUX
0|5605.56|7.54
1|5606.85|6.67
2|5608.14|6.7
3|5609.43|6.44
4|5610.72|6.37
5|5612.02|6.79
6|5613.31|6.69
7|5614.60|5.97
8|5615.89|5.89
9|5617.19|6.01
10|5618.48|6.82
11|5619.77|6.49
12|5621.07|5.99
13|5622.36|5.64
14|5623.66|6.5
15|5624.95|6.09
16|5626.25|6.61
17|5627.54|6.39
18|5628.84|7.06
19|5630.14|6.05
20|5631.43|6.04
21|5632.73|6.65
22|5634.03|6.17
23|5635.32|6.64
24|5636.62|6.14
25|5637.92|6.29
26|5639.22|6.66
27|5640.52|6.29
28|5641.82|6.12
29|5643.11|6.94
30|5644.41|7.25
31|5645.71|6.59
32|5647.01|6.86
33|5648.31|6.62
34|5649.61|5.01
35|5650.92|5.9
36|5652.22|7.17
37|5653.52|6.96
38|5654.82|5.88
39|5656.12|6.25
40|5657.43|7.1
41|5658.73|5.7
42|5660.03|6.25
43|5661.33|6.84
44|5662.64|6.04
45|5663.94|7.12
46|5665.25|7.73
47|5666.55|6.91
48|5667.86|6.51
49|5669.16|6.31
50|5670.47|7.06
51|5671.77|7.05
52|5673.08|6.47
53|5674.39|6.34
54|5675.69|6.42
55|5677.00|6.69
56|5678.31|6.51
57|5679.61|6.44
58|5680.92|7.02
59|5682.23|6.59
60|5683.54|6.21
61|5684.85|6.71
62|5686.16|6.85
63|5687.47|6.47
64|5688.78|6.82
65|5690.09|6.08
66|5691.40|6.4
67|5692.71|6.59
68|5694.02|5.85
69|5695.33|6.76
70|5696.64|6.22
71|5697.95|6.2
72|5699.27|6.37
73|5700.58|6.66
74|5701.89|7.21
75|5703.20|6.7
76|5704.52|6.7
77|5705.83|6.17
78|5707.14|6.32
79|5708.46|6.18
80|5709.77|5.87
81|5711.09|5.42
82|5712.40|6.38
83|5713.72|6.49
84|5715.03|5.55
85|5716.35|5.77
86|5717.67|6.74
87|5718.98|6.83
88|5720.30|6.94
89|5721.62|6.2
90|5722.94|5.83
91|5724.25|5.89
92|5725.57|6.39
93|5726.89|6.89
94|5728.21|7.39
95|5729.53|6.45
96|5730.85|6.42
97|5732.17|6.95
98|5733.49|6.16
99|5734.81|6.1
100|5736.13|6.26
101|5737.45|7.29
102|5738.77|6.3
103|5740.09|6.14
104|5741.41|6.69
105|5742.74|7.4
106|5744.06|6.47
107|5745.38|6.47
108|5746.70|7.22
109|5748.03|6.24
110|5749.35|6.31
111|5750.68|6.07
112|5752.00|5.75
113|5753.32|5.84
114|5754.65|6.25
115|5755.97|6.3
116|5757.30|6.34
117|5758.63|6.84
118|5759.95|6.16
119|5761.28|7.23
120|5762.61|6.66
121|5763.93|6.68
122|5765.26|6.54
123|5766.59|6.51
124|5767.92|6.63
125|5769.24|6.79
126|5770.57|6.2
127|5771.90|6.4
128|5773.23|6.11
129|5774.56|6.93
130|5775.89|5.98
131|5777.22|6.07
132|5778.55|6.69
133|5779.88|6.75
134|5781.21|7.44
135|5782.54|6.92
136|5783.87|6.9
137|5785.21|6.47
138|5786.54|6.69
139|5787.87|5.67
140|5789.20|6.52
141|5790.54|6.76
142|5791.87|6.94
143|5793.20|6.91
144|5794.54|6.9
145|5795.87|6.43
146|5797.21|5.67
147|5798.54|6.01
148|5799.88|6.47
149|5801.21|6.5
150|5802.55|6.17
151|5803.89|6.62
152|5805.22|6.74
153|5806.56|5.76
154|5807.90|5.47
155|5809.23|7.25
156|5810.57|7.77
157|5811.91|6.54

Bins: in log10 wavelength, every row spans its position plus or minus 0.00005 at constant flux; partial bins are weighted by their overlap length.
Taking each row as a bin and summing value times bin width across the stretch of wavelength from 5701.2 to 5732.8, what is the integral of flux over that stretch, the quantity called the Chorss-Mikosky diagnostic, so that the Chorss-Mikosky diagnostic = 202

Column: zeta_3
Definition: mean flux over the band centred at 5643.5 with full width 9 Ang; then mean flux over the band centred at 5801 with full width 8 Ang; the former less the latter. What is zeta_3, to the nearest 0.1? 0.4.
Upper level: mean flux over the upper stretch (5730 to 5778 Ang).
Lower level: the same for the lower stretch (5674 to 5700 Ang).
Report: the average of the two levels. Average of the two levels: 6.47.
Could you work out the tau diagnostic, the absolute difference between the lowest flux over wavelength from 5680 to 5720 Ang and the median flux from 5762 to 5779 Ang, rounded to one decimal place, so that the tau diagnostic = 1.1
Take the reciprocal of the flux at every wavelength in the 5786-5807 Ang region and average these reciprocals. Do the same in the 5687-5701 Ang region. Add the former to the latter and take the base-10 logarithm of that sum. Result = -0.5045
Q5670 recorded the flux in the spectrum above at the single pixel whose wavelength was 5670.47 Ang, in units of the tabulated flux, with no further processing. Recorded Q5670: 7.06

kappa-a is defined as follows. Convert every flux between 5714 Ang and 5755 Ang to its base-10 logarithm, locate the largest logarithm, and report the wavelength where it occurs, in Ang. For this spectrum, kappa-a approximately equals 5742.74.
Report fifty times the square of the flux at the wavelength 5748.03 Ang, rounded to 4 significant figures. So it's 1947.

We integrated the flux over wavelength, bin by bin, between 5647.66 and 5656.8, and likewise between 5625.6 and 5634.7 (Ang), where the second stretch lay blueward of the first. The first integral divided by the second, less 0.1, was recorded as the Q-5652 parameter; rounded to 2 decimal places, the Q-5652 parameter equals 0.88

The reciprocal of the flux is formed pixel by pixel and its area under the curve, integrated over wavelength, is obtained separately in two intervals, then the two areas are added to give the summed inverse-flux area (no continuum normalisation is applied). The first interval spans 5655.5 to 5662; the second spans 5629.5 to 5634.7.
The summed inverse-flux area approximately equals 1.9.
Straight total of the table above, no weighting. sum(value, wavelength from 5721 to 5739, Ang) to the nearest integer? 91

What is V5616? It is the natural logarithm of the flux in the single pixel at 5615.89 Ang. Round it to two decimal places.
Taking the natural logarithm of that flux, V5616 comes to 1.77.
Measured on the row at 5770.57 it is 1.82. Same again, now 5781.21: 2.01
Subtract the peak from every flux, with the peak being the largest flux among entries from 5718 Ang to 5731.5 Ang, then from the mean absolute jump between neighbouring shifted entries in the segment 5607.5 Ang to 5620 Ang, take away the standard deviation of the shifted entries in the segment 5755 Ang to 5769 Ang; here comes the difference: 0.0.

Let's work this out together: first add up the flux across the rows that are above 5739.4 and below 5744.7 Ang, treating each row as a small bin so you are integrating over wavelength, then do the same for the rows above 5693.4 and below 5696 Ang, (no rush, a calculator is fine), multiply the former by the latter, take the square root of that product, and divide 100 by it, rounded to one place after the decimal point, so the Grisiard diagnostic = 4.1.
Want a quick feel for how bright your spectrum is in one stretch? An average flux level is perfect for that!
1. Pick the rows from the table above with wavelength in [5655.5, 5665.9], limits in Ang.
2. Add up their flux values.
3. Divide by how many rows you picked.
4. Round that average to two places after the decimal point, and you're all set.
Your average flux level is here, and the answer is 6.63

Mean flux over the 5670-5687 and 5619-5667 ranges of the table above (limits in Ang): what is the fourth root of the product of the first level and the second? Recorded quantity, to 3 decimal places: 2.559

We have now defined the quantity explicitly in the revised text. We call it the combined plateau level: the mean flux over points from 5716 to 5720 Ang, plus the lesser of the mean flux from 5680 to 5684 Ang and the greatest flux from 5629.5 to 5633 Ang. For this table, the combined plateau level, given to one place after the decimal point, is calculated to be 13.1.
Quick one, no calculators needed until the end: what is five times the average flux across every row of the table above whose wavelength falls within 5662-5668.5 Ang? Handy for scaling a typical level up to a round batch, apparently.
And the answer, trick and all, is 34.3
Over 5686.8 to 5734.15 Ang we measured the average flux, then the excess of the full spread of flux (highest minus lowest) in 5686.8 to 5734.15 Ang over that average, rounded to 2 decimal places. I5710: -4.43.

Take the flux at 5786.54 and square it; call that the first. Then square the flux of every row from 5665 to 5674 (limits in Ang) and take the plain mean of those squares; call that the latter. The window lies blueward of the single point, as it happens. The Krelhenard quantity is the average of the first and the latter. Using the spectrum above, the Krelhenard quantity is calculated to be 46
